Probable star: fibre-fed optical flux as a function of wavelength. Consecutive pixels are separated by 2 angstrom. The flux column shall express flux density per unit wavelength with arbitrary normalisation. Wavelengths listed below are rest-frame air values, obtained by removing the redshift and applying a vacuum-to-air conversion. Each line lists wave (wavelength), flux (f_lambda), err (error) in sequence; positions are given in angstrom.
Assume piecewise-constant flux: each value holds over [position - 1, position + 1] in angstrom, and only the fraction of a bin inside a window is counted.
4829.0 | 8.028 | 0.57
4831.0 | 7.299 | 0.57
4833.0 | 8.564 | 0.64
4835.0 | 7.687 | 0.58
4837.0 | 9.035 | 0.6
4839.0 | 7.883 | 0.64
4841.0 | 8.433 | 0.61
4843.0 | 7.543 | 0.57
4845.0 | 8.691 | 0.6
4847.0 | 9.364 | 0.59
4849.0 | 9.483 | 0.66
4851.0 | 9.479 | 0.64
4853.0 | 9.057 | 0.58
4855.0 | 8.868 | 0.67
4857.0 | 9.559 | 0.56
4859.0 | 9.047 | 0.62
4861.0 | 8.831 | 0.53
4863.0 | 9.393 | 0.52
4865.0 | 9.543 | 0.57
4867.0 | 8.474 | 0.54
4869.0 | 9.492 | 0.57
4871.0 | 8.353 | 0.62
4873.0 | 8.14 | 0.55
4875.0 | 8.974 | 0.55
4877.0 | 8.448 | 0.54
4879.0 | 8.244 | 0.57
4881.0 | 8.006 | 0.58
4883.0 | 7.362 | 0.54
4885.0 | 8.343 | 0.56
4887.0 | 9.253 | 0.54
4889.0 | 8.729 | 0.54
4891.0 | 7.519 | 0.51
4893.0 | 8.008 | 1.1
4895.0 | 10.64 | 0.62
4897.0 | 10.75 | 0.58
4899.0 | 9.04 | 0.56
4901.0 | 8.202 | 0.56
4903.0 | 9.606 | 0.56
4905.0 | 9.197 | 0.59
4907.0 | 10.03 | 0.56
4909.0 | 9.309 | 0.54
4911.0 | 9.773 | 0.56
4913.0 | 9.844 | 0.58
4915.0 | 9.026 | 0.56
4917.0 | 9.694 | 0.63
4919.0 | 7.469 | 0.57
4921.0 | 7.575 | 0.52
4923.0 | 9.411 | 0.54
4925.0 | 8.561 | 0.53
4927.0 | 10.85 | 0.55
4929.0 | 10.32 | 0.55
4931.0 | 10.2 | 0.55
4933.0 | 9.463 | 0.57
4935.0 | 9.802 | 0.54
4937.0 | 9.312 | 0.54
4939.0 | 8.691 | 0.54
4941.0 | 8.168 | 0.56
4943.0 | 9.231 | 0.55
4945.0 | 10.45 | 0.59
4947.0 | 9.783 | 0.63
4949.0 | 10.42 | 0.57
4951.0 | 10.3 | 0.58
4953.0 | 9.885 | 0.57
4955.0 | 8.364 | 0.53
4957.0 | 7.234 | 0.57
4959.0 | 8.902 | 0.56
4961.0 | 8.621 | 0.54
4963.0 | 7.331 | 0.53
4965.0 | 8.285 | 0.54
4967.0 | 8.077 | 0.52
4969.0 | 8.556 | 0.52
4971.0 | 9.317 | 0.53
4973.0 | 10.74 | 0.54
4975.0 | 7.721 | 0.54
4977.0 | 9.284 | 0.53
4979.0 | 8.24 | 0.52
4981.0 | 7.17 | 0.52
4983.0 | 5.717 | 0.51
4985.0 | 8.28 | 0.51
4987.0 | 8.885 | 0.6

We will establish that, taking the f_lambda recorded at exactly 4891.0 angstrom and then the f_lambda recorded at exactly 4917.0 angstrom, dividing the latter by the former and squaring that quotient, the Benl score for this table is 1.7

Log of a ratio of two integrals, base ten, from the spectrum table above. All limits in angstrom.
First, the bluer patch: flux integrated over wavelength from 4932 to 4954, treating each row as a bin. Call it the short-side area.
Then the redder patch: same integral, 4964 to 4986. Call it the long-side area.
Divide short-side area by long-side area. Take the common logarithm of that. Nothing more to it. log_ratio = 0.06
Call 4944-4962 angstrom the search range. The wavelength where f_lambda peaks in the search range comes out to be 4945.0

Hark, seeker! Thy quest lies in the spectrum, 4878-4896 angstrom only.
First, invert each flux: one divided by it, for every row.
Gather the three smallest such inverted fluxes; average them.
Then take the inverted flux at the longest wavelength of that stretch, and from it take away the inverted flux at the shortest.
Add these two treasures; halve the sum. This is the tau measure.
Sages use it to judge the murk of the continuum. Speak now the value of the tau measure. 0.039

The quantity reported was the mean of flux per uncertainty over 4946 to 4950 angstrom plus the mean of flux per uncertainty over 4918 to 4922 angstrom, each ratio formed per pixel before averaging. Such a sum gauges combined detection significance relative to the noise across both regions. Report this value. 30.7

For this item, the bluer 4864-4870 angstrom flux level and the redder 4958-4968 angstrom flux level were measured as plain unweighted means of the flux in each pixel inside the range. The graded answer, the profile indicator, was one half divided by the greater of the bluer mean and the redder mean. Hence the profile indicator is 0.0545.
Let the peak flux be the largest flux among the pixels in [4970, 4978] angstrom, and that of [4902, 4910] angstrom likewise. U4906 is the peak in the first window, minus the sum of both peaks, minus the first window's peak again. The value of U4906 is -20.8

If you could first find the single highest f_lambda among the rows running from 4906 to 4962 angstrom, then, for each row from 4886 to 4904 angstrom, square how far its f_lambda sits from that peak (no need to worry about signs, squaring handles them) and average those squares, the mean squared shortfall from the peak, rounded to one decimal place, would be 4.2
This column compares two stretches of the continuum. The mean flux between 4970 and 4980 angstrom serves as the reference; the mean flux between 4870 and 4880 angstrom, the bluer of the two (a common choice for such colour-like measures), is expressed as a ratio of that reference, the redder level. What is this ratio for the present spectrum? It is 0.93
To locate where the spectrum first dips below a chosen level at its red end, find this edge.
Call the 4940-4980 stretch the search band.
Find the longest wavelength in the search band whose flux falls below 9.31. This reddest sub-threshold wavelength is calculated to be 4979.0 angstrom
